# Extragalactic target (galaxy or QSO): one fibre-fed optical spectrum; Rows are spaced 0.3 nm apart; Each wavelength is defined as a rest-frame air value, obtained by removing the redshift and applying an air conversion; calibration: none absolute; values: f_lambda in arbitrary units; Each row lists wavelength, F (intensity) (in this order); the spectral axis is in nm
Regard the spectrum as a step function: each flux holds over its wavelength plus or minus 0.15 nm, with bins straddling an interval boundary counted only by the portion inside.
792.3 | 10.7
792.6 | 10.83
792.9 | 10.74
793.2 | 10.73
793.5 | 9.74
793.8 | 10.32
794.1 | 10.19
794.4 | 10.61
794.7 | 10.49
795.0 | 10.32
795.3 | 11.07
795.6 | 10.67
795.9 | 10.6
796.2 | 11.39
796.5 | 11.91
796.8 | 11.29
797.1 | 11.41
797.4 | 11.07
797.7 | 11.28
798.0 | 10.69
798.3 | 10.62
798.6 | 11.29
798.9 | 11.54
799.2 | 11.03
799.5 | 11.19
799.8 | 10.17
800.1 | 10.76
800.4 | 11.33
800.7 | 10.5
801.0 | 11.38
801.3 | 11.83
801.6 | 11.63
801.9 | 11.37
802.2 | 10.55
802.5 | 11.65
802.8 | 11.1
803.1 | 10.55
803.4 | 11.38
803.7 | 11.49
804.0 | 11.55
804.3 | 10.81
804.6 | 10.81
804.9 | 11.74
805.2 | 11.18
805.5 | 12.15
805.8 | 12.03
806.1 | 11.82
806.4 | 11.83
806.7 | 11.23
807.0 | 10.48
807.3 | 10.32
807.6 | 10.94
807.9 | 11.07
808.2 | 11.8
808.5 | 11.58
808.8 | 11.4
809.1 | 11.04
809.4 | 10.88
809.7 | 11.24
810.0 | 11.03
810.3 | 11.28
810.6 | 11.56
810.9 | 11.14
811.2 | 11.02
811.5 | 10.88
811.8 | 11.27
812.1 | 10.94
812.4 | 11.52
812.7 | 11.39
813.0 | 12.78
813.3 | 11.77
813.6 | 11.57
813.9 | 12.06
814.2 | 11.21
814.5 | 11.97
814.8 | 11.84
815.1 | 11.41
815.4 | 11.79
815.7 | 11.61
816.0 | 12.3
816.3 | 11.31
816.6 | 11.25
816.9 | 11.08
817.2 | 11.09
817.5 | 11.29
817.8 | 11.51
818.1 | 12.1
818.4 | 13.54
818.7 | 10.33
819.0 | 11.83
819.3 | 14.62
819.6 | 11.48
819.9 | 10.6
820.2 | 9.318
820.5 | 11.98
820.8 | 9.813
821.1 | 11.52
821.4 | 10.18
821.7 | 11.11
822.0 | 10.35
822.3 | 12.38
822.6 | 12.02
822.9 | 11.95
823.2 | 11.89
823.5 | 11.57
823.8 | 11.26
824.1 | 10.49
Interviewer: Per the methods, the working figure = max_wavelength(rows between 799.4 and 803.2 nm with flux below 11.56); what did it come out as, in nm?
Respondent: 803.1 nm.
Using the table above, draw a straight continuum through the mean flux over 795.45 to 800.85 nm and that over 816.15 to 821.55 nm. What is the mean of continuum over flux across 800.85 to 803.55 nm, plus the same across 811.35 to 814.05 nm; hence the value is 1.96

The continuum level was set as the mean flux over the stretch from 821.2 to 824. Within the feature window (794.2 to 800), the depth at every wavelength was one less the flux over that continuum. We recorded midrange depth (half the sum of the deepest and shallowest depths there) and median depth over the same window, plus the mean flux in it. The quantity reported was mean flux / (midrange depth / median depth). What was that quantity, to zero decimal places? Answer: 10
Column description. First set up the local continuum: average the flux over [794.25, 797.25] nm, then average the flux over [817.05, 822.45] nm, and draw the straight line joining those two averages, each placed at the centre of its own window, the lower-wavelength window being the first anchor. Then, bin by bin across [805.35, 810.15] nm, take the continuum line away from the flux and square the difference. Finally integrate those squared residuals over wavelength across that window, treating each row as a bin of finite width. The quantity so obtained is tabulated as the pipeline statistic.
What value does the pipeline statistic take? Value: 1.41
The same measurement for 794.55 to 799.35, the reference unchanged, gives 0.85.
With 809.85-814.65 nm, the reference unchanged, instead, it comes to 1.25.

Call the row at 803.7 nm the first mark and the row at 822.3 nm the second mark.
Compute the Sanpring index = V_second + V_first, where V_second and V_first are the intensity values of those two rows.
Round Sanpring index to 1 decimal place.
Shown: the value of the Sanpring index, 23.9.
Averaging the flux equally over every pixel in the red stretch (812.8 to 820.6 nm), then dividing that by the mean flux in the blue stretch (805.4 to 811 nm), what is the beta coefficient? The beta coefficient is 1.03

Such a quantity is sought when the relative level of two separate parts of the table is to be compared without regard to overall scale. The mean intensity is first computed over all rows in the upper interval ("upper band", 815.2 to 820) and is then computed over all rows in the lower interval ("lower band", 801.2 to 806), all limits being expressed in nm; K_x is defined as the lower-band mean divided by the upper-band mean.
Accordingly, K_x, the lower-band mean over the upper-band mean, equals 0.97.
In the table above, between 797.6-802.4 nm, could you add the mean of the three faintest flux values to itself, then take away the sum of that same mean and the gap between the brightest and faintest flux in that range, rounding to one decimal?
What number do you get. 8.7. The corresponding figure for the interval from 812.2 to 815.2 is 9.8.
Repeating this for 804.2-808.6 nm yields 8.7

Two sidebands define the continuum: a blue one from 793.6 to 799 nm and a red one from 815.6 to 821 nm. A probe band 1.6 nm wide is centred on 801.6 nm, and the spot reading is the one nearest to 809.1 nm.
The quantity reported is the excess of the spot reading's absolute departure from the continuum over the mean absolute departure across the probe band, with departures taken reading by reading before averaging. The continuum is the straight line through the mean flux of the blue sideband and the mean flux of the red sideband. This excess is -0.3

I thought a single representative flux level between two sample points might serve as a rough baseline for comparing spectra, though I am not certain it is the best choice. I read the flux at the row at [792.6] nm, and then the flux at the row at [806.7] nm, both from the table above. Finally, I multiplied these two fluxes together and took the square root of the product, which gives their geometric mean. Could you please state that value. 11.0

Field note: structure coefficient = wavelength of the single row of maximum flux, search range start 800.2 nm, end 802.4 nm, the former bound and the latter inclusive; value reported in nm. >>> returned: 801.3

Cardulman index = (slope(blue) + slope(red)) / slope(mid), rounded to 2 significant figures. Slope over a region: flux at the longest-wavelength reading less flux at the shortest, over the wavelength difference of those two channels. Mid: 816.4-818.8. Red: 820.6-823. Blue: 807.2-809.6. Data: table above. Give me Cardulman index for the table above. -2.9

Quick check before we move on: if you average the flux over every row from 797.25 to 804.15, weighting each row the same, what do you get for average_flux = 11.1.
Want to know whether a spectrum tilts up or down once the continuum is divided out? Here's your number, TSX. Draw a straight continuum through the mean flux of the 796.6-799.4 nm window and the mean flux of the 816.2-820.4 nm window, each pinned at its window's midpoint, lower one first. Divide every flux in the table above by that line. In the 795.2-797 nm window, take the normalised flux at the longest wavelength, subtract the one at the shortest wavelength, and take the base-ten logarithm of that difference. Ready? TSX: -1.76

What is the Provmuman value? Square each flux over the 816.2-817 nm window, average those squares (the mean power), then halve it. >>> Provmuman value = 62.9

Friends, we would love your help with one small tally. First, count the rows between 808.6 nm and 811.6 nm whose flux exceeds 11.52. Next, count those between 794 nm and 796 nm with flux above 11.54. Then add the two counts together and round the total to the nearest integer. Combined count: 1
